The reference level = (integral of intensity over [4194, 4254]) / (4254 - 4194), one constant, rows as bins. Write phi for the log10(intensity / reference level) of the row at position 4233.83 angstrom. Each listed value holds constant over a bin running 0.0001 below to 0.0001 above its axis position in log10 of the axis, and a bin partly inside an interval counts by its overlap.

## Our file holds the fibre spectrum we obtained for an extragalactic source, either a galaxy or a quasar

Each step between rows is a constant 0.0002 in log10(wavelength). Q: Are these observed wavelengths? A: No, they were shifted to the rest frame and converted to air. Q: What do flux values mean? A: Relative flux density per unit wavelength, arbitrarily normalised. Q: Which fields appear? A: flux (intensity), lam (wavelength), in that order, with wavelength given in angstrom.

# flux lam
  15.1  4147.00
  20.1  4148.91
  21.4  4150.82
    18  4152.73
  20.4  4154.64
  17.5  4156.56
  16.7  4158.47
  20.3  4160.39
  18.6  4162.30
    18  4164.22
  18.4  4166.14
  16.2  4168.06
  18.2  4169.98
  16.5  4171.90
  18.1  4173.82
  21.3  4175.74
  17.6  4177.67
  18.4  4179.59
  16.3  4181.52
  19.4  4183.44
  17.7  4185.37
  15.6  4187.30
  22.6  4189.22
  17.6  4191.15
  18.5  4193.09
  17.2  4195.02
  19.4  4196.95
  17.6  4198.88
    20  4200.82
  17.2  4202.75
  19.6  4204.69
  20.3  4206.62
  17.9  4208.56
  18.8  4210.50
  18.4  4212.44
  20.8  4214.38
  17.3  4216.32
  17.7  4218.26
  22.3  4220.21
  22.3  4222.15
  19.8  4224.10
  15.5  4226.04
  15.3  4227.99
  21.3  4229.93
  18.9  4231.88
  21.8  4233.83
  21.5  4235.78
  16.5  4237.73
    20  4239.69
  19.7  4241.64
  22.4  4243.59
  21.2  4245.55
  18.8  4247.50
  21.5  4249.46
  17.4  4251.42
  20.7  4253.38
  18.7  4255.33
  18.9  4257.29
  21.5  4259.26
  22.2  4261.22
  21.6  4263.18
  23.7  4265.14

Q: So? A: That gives 0.05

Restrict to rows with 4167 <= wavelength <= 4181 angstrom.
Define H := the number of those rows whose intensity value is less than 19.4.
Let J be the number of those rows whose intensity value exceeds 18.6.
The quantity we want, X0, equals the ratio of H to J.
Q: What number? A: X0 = 6.0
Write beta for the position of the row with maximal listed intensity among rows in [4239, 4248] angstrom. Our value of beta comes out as 4243.59 angstrom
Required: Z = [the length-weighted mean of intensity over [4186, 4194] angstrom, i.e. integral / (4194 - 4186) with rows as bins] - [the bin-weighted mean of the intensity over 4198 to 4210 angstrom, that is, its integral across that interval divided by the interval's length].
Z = -0.2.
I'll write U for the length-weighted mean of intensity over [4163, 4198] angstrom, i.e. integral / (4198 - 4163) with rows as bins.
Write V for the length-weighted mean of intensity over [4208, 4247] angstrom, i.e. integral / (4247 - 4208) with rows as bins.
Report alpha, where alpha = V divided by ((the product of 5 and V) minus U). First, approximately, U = 18.2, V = 19.5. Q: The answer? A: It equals 0.246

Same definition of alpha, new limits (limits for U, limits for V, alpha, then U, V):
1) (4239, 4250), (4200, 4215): 0.255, 20.6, 19.1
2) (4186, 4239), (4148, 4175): 0.252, 18.9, 18.5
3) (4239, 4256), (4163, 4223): 0.255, 20.1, 18.6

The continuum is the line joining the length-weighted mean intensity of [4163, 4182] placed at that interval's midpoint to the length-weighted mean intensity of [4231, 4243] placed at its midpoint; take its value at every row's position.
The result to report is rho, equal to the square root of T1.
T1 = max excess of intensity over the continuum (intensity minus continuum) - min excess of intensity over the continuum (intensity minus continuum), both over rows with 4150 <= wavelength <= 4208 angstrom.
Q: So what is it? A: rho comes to 2.64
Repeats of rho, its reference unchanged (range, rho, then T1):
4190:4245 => 2.69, 7.23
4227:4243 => 2.52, 6.33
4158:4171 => 2.08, 4.32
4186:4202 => 2.64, 6.94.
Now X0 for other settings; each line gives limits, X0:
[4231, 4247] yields 0.3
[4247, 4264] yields 0.5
